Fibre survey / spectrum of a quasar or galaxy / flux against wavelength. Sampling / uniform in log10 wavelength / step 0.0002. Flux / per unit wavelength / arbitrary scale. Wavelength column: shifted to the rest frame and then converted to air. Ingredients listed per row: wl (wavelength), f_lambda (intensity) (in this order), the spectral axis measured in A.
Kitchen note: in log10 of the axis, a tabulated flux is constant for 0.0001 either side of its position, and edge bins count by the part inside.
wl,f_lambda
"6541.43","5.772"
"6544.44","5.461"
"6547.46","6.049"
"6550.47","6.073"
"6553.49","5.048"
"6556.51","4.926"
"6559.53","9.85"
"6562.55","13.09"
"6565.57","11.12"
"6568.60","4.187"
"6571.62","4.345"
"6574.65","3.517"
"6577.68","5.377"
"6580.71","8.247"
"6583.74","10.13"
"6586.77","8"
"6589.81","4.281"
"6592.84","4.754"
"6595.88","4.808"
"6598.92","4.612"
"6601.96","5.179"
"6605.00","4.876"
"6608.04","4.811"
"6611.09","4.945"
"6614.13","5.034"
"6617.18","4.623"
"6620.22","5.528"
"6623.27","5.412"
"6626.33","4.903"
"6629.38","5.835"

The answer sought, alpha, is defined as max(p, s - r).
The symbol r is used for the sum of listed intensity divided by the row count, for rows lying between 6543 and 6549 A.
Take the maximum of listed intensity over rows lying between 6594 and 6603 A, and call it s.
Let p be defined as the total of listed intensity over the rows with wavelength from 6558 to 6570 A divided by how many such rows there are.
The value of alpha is 9.6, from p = 9.6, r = 5.8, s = 5.179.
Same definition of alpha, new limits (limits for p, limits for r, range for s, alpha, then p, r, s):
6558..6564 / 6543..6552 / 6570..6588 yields 11.5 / 11.5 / 5.9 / 10.13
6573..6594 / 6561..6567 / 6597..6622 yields 6.3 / 6.3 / 12.1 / 5.528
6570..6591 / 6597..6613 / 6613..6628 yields 6.3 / 6.3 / 4.9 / 5.528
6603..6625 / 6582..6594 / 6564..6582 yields 5.0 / 5.0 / 6.8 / 11.12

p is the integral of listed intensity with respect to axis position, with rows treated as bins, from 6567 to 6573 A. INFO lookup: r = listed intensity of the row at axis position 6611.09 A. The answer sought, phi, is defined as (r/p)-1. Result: -0.81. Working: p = 26.1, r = 4.945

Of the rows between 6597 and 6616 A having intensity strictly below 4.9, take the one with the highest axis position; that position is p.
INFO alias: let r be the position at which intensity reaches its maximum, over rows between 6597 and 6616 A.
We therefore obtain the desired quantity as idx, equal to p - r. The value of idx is 6.1 A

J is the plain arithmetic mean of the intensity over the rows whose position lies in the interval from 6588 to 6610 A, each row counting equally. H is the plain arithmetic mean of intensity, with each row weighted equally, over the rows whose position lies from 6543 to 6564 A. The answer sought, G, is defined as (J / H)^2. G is 0.44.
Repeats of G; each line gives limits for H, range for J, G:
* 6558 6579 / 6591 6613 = 0.44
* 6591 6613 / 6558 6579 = 2.30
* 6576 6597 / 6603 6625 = 0.60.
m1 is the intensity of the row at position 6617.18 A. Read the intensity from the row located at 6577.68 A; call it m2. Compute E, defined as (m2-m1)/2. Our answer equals 0.4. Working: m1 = 4.623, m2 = 5.377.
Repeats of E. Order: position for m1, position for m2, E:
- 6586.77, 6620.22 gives -1.2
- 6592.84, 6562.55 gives 4.2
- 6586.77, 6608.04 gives -1.6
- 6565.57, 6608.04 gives -3.2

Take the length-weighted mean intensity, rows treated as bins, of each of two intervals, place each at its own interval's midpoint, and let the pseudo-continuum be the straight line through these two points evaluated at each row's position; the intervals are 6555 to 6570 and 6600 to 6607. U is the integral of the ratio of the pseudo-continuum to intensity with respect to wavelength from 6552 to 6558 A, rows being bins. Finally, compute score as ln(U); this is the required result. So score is 2.42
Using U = 11.2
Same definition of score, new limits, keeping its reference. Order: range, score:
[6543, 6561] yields 3.38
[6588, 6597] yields 2.45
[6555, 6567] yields 2.53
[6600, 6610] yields 2.29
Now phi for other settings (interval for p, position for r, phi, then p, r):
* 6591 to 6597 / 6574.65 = -0.88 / 28.5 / 3.517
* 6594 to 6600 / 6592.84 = -0.83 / 28.3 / 4.754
